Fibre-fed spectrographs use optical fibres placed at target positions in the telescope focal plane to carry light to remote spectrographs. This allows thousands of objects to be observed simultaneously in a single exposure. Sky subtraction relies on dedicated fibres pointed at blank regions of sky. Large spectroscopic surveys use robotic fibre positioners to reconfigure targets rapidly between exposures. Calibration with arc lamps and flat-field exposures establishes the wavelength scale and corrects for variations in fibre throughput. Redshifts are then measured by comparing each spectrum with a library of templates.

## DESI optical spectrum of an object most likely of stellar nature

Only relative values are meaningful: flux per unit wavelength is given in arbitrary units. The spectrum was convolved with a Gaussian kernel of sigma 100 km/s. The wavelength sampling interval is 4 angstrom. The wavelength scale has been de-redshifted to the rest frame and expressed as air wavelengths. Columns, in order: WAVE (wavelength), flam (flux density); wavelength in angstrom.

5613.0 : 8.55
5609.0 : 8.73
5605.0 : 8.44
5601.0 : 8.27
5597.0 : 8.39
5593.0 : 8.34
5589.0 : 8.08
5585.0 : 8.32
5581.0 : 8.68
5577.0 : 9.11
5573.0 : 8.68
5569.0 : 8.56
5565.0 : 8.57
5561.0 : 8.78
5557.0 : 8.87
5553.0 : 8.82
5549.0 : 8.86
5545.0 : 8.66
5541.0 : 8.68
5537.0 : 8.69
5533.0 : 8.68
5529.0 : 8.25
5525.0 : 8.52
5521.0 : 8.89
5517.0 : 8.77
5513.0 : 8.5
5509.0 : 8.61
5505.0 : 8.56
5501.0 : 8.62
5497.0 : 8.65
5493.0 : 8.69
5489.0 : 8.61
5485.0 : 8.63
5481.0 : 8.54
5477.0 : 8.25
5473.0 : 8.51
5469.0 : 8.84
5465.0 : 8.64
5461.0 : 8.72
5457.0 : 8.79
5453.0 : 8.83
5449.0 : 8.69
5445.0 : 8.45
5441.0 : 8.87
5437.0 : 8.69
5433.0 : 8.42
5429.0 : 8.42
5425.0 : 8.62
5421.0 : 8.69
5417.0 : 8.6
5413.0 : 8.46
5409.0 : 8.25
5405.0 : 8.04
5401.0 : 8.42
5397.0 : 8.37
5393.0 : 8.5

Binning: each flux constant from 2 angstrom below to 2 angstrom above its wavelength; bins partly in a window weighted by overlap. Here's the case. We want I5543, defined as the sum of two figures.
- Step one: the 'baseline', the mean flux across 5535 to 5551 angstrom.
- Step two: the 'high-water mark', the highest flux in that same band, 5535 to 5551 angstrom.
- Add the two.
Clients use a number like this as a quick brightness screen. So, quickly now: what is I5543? 17.6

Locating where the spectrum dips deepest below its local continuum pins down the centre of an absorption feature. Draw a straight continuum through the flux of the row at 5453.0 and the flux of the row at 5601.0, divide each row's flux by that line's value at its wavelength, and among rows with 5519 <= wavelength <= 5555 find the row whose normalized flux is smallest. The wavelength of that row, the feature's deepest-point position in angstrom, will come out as 5529.0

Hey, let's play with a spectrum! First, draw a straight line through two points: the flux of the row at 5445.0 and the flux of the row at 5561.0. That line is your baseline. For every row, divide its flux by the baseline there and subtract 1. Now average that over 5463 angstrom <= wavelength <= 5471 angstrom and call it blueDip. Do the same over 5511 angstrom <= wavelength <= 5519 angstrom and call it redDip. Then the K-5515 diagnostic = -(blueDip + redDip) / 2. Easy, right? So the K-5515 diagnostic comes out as -0.013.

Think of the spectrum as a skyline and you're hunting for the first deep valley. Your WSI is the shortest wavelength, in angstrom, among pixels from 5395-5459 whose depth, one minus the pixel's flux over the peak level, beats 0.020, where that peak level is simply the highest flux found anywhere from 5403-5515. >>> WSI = 5397.0 angstrom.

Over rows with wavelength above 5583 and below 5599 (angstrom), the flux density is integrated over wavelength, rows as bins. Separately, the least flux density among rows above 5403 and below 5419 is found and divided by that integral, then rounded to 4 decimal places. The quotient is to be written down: 0.0607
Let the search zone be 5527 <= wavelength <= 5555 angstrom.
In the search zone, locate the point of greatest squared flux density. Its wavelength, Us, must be 5549.0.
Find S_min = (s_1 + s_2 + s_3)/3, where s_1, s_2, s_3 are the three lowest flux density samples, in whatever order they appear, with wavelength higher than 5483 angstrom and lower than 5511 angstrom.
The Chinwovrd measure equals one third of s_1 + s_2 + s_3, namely 8.59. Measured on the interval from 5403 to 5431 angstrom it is 8.24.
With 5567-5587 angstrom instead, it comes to 8.52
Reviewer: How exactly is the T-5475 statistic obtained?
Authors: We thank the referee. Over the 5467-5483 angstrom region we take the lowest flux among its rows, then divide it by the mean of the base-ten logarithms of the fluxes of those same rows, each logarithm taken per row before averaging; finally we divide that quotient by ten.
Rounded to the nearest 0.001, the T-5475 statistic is 0.886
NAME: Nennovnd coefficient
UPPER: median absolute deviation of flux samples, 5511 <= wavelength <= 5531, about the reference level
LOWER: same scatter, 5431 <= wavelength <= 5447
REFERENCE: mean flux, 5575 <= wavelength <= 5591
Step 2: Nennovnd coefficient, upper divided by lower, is 1.6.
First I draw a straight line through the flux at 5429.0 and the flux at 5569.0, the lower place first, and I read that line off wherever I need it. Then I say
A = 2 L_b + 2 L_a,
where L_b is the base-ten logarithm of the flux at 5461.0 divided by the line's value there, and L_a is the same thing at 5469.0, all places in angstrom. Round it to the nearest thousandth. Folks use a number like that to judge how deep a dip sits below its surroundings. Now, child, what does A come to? 0.065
